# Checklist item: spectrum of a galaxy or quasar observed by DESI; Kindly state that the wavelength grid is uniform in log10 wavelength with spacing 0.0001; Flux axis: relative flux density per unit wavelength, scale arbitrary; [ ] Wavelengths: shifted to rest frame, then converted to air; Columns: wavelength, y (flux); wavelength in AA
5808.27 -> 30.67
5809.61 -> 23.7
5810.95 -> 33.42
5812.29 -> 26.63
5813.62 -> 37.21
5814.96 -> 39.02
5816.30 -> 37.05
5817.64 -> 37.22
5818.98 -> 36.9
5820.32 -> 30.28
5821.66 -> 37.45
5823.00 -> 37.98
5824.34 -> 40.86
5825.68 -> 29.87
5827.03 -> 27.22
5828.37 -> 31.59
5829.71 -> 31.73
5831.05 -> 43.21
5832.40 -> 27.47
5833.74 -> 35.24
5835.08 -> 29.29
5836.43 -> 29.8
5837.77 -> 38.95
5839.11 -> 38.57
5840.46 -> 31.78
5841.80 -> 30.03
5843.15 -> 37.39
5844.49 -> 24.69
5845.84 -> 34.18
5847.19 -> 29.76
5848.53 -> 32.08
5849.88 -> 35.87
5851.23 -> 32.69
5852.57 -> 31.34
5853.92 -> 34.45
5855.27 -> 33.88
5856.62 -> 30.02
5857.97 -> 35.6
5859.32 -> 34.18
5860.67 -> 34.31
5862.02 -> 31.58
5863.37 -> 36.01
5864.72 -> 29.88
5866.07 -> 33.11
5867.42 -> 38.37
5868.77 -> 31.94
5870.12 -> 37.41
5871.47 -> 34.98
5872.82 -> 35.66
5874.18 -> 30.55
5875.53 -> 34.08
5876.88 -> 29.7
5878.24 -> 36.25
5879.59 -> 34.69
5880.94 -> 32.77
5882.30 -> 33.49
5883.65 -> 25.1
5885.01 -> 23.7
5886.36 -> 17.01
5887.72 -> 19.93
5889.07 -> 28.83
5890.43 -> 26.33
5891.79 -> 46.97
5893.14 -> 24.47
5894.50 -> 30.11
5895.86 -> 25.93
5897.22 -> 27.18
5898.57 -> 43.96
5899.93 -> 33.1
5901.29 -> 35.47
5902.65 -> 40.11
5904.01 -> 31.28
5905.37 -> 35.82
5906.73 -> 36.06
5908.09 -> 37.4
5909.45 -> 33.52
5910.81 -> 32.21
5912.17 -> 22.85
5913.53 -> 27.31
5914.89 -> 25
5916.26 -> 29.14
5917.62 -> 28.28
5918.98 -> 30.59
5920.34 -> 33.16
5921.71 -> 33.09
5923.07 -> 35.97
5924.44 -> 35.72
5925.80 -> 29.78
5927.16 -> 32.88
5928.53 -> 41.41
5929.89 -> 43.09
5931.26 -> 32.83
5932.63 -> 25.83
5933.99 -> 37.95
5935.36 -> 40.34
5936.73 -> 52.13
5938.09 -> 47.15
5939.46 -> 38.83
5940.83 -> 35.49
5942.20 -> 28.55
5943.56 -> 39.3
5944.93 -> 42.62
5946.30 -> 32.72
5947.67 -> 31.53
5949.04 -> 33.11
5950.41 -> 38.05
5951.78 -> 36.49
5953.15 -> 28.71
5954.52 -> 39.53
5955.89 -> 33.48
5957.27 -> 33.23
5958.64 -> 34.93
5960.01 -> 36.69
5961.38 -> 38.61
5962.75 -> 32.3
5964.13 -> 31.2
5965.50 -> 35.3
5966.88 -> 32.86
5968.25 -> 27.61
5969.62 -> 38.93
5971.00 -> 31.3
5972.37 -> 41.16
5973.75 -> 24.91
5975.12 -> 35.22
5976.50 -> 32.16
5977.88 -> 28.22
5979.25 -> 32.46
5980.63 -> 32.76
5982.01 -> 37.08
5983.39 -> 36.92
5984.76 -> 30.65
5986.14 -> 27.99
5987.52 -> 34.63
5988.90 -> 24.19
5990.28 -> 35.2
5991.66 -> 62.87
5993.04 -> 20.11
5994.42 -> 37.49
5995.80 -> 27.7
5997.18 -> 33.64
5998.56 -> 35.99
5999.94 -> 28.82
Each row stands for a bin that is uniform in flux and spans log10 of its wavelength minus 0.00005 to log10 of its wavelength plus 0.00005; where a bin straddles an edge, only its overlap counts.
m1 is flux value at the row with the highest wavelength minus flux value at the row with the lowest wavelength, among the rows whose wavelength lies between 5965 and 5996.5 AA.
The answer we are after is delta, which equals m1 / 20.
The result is -0.38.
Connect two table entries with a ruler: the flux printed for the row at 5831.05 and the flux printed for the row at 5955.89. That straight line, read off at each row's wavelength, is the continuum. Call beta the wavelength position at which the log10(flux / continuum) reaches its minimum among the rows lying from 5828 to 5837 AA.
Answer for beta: 5832.40 AA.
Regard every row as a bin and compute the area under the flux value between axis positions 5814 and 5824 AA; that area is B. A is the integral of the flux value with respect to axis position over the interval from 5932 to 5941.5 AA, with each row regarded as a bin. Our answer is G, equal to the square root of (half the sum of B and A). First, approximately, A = 378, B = 367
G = 19.3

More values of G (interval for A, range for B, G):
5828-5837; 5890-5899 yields 17.1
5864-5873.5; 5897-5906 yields 18.0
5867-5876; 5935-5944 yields 18.4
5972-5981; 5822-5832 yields 17.8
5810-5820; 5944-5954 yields 18.7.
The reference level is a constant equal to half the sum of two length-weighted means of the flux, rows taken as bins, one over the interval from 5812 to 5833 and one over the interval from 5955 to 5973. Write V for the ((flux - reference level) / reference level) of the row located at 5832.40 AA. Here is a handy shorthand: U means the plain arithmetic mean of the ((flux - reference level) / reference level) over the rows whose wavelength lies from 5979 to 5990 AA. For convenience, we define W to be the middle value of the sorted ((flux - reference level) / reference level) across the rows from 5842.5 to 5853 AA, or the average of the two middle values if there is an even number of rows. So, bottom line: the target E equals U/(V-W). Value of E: 0.5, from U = -0.07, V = -0.21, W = -0.06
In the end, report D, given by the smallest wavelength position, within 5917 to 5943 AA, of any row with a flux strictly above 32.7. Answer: 5920.34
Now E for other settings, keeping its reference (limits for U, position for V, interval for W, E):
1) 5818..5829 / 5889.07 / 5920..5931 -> 0.1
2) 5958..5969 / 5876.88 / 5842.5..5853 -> 0.3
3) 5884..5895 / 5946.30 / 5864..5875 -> 5.6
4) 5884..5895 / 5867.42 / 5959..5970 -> -1.7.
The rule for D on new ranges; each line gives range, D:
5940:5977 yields 5940.83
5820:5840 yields 5821.66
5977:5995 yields 5980.63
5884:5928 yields 5891.79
